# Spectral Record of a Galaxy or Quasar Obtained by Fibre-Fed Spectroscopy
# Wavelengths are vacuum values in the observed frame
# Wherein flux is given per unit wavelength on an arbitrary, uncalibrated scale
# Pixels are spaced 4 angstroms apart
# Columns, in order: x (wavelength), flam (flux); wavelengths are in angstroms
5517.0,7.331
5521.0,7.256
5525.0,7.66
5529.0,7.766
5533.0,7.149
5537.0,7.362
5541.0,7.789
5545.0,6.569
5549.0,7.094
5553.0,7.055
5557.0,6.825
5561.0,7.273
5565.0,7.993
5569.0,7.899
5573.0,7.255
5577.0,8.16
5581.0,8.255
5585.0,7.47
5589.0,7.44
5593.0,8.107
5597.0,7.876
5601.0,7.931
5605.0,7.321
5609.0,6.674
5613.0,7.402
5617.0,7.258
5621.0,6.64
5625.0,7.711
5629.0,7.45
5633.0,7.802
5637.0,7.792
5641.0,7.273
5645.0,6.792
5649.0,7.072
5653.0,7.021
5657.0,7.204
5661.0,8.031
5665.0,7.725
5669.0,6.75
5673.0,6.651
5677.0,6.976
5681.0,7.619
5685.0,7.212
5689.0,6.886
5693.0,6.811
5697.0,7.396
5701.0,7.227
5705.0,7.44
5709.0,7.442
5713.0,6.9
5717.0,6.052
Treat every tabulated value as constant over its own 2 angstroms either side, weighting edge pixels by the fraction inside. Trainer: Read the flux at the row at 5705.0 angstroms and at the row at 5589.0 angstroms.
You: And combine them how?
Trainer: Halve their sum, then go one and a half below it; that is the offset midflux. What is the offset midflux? 5.9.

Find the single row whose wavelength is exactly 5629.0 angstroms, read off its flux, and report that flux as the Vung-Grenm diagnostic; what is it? 7.45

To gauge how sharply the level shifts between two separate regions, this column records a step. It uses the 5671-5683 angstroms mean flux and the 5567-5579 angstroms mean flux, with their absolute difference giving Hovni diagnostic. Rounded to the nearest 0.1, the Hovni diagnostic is 0.7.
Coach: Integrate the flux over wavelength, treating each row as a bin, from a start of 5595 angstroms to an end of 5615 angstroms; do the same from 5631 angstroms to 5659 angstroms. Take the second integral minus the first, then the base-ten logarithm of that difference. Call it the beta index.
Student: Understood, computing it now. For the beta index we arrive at 1.7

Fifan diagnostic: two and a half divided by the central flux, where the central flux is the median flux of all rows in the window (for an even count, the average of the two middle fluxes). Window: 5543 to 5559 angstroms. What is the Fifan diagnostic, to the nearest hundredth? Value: 0.36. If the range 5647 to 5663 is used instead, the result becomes 0.35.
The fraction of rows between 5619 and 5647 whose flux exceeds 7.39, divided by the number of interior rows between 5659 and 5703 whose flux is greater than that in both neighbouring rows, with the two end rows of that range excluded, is 0.29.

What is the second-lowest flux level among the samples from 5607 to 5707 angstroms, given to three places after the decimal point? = 6.651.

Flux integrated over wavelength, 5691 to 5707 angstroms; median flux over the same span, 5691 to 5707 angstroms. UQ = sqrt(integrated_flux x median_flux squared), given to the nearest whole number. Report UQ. 79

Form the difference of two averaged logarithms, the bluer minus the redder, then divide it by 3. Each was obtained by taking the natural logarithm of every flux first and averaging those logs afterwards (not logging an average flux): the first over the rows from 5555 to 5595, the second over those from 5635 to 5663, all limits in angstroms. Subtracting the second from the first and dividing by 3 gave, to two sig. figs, 0.016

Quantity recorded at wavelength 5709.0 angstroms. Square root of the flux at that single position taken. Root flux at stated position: 2.73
